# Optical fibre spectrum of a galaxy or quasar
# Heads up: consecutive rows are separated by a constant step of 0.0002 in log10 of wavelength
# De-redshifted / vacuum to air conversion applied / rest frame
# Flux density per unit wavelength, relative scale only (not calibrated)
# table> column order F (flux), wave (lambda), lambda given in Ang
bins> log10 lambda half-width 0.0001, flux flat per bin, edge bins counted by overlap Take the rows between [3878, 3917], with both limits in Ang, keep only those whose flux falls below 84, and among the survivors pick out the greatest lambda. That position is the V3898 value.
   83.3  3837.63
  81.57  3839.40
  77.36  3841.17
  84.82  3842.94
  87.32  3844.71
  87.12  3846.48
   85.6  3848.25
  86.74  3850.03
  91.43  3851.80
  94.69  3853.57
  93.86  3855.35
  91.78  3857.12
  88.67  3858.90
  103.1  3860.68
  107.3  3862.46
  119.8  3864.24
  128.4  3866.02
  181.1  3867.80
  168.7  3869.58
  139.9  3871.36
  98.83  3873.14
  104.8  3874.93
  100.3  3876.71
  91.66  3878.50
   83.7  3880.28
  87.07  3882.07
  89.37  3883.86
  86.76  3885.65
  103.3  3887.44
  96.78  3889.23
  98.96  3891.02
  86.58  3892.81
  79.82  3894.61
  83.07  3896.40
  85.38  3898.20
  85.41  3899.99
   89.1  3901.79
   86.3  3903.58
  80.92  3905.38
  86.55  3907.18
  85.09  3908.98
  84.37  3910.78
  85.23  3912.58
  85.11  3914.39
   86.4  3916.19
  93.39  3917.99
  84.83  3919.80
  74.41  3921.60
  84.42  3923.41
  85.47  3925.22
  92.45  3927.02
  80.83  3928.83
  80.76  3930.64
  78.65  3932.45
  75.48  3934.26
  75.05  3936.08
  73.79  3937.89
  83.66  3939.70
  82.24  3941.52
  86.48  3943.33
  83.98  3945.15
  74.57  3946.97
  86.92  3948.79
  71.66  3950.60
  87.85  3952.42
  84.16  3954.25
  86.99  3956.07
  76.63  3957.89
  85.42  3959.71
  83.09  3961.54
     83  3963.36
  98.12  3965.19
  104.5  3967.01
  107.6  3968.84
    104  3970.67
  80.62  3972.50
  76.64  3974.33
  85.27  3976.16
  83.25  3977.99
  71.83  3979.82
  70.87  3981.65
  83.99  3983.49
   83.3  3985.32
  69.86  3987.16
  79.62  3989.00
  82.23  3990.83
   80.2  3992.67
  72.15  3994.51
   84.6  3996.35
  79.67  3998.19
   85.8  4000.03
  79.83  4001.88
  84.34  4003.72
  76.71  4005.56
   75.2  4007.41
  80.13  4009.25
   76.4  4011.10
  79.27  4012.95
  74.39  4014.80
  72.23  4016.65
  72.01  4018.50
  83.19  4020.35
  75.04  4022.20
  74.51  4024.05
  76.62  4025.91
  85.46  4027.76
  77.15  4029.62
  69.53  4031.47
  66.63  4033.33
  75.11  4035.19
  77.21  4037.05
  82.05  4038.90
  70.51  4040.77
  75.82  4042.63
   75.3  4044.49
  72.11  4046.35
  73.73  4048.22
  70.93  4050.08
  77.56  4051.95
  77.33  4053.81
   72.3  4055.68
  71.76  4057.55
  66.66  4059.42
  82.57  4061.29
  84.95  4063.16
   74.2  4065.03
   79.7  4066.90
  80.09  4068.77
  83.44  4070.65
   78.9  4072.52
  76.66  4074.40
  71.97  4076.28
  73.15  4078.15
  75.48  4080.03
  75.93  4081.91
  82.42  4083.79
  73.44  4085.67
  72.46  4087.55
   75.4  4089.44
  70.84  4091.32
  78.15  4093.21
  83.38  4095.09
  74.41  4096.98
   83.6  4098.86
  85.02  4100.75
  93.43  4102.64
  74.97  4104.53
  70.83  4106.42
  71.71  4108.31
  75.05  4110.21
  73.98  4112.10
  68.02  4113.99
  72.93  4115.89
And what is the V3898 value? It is 3905.38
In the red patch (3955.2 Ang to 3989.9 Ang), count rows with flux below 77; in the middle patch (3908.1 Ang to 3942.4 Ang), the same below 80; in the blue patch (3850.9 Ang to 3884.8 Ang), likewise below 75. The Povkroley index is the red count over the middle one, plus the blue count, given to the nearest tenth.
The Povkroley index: 1.0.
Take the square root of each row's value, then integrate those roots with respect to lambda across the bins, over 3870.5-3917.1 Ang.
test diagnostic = 444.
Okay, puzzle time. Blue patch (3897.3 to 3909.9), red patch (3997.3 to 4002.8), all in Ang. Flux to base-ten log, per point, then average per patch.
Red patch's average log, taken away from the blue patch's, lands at 0.02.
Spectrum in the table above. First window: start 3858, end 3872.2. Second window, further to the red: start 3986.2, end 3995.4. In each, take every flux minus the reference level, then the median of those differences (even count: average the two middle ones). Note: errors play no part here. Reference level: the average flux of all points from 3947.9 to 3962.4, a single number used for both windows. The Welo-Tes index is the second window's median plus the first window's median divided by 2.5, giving 13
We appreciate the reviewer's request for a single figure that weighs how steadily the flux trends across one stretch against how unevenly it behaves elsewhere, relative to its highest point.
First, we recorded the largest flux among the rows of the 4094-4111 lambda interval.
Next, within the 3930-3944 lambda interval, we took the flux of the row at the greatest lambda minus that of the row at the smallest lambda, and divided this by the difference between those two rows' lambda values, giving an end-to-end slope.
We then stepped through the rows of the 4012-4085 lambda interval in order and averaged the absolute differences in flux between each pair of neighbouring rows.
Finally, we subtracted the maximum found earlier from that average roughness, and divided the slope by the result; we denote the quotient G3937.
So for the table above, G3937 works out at -0.005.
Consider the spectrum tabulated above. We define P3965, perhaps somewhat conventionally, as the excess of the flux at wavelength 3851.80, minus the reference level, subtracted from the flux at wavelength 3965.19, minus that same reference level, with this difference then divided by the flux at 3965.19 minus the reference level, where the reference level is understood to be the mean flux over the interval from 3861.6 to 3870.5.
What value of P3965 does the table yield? -0.16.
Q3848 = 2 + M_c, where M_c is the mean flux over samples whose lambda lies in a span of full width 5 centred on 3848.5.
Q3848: 88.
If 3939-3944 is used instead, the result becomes 86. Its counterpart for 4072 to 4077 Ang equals 78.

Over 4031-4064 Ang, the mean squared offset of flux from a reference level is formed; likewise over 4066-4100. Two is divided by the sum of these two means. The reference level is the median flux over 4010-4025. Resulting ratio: 0.042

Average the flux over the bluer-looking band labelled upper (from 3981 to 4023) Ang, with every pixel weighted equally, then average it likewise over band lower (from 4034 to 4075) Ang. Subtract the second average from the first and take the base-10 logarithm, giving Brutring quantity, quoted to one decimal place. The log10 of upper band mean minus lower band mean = 0.3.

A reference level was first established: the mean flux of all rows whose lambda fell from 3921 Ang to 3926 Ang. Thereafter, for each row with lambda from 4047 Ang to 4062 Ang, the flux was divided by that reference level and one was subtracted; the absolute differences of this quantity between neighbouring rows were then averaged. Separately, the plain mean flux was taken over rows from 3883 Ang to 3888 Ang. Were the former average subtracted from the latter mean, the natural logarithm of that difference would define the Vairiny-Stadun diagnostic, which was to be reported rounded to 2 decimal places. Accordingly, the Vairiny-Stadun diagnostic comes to 4.53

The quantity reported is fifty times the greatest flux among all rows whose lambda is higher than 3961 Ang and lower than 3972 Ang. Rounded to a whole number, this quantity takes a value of 5380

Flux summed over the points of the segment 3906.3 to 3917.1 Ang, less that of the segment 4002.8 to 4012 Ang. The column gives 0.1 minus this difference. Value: -120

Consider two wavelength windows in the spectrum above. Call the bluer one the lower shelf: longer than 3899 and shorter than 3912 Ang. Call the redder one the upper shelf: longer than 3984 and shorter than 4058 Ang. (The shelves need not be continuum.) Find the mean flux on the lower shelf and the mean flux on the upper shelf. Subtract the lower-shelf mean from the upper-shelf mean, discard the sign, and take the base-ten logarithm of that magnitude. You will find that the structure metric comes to 0.94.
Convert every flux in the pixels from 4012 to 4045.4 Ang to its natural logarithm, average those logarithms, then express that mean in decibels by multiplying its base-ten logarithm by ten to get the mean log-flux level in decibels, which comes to 6.36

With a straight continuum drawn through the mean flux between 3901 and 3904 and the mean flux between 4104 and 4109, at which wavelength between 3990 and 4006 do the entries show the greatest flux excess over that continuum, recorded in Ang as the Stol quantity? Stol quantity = 4000.03 Ang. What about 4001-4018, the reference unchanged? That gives 4003.72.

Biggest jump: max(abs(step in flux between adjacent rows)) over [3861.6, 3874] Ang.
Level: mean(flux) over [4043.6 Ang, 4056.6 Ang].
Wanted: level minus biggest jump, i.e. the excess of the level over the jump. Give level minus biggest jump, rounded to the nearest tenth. 21.5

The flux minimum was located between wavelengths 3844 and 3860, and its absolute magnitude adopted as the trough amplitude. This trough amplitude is 86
